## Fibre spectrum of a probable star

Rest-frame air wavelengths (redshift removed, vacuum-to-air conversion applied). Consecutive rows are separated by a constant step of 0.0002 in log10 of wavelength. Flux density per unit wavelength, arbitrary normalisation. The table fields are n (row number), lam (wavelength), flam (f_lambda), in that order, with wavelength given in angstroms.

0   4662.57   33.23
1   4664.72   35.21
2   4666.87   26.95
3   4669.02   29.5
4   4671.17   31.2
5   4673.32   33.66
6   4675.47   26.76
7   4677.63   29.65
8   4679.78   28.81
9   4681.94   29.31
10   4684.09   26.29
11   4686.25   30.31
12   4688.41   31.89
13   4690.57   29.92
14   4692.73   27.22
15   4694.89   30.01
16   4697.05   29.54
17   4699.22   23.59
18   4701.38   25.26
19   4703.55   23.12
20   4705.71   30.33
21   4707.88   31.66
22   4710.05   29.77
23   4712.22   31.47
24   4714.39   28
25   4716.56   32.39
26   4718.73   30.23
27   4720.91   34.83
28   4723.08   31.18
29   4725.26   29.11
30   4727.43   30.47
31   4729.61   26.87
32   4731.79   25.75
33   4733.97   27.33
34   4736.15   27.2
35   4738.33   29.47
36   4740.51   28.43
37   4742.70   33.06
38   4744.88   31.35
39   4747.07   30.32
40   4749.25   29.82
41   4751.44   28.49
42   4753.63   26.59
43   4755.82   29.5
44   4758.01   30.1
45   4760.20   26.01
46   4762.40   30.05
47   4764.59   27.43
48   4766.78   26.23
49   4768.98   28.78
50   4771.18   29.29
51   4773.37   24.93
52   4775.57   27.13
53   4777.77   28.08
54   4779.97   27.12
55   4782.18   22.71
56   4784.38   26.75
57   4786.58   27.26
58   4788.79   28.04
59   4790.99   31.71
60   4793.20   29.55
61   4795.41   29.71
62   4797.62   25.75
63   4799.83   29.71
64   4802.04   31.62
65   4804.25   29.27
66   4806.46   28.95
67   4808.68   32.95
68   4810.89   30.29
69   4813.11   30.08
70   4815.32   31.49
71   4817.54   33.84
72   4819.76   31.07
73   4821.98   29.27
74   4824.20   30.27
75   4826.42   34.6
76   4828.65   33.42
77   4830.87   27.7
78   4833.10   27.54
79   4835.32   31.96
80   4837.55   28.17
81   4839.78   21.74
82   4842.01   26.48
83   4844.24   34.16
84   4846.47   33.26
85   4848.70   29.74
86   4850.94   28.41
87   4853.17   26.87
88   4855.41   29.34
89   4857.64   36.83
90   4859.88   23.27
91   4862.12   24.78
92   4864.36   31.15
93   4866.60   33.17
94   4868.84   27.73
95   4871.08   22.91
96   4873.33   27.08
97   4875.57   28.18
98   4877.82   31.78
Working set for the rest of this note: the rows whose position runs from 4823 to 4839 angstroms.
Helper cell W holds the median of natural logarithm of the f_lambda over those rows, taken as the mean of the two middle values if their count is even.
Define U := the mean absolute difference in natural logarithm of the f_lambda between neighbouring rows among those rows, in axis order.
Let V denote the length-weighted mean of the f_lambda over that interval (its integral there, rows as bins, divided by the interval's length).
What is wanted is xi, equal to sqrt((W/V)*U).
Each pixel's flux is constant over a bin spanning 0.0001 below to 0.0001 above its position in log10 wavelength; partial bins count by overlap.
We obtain 0.109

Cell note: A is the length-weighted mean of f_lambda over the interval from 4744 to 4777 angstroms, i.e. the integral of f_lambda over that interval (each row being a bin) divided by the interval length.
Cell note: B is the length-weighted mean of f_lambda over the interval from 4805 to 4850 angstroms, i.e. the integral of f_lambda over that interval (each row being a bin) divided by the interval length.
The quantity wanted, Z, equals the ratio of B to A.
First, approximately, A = 28.4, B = 30.3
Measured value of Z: 1.07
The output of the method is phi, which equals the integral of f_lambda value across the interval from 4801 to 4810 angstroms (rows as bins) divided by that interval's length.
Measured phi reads 30.7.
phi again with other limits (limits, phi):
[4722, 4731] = 29.3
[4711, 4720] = 30.6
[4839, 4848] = 29.2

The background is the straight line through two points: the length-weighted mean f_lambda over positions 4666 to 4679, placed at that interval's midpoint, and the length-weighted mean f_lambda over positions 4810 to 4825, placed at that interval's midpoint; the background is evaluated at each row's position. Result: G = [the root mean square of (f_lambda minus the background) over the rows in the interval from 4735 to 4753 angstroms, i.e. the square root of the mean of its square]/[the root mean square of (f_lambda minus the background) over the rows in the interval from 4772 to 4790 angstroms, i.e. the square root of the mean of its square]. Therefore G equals 0.40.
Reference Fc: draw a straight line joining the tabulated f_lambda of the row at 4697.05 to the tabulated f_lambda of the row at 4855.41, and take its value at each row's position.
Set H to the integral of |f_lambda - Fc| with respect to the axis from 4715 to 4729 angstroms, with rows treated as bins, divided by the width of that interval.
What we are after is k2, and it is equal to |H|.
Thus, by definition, 2.0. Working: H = 2.0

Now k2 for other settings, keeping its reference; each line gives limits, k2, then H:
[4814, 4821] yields 2.6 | 2.6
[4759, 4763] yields 2.2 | 2.2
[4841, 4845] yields 3.8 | 3.8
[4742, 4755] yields 1.7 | 1.7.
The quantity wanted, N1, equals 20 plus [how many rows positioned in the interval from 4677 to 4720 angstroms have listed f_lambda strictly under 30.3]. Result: 34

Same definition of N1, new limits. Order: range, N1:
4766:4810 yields 37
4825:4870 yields 32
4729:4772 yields 37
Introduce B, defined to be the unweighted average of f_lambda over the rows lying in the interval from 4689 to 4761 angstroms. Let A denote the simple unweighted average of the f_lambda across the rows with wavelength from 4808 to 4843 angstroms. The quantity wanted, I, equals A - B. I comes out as 1.0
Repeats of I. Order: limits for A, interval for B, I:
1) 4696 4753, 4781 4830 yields -0.7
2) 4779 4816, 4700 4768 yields -0.1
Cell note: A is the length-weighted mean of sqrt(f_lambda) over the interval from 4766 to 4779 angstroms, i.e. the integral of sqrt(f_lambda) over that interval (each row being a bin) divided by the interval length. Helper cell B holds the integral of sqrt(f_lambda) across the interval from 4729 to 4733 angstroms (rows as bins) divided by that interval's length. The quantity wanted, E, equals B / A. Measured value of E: 0.98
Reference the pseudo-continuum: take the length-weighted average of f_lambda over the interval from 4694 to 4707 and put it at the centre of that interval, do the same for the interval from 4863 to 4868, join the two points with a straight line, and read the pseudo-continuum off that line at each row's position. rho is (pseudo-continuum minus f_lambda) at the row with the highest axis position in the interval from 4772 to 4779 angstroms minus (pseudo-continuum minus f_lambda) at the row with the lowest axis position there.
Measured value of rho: -3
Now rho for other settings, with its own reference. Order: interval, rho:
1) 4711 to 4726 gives 3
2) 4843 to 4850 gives 5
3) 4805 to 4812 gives -1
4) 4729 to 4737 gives 0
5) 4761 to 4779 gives 2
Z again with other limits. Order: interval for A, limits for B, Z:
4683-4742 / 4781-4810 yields 0.99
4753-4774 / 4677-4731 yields 1.04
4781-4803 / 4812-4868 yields 1.06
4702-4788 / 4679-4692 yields 1.03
